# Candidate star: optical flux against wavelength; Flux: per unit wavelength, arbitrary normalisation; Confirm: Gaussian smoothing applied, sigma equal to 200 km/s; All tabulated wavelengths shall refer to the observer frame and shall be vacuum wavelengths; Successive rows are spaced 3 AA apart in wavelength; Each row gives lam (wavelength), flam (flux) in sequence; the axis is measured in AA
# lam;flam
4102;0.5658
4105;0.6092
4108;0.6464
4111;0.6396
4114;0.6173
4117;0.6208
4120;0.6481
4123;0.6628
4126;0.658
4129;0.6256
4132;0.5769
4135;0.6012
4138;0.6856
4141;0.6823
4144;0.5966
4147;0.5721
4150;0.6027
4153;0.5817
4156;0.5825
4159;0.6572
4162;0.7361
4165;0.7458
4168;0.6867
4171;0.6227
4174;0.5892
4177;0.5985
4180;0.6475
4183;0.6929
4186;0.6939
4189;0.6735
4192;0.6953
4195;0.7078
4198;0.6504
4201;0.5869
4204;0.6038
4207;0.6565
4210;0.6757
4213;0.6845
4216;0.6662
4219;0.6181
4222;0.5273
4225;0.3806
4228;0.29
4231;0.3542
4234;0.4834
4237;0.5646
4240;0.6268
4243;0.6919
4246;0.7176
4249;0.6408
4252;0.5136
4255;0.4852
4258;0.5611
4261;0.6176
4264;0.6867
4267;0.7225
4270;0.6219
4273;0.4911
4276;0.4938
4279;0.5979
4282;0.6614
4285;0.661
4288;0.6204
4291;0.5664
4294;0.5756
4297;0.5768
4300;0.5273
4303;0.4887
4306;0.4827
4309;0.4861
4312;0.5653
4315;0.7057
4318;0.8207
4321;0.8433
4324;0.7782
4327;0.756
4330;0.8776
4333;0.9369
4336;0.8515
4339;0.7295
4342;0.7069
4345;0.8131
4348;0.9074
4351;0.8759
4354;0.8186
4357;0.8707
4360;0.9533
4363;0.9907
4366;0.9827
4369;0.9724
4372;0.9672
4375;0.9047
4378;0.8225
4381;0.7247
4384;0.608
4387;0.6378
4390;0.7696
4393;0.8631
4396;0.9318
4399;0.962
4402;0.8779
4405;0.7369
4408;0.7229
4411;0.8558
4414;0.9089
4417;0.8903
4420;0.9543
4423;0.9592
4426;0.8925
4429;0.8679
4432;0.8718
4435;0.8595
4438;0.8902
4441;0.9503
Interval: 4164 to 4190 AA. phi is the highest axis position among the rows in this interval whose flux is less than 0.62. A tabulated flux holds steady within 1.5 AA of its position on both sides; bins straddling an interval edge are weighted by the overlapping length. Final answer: 4177 AA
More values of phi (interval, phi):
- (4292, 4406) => 4384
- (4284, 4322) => 4312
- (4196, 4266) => 4261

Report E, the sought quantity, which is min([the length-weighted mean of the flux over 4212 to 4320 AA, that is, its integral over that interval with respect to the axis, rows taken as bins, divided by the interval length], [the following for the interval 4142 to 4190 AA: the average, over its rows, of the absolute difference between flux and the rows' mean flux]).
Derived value 0.05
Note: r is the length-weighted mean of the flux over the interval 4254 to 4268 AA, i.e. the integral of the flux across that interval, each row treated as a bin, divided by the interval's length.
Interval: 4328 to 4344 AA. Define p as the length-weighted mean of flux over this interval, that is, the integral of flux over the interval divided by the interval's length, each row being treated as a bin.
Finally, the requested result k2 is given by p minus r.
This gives 0.20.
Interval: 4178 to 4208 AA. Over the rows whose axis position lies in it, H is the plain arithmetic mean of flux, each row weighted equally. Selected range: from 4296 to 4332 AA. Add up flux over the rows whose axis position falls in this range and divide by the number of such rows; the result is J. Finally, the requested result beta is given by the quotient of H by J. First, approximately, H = 0.661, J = 0.66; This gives 1.00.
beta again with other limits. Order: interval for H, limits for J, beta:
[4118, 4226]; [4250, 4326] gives 1.05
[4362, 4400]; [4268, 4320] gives 1.46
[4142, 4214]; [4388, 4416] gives 0.76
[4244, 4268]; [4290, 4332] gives 0.96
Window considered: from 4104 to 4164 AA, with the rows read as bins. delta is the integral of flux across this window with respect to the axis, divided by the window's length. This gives 0.63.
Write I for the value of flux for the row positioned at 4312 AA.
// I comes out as 0.5653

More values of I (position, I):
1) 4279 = 0.5979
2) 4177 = 0.5985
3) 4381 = 0.7247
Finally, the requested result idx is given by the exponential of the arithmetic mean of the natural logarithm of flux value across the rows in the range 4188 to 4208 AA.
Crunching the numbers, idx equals 0.652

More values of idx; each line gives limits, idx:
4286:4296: 0.587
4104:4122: 0.630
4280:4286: 0.661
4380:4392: 0.682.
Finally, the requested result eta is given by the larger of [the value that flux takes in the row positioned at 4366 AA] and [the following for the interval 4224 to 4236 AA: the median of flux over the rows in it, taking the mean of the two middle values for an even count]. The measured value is 0.98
